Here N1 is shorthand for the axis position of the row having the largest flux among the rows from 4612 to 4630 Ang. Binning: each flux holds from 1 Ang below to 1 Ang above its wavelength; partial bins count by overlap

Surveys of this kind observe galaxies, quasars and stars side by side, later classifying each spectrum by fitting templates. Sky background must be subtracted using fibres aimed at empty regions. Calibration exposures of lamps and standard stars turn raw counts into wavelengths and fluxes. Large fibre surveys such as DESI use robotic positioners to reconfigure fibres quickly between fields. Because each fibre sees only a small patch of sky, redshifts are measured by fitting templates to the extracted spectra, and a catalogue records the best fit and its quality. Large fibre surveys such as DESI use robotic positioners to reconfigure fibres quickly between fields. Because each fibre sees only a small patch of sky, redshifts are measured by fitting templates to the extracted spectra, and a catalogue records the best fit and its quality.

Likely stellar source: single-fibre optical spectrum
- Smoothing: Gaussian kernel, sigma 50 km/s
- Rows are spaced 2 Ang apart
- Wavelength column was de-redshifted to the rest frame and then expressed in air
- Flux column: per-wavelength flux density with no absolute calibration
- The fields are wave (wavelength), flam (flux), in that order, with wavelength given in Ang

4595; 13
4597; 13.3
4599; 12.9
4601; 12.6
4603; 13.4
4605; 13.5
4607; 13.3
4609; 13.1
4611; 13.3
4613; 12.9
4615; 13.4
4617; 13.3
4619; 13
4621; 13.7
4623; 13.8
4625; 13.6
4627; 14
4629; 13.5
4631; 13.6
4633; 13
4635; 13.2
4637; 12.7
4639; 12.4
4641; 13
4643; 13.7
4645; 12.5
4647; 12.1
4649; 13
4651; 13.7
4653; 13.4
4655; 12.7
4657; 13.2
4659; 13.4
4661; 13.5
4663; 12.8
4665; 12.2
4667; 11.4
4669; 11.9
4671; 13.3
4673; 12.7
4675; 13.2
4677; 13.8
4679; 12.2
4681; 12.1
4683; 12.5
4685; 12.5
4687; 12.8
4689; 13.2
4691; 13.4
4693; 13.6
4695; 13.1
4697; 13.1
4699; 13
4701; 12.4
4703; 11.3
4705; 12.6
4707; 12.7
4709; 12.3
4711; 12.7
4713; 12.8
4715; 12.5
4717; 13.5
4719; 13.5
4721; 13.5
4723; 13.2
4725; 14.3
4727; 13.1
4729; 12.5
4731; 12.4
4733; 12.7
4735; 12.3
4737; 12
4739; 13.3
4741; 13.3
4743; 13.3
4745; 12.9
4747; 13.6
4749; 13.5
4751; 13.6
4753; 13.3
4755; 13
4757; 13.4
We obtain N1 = 4627 Ang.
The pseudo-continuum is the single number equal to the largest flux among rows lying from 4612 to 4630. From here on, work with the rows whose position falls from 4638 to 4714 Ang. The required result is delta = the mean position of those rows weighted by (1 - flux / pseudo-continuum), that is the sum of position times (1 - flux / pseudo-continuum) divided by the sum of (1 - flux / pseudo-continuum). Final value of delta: 4677.8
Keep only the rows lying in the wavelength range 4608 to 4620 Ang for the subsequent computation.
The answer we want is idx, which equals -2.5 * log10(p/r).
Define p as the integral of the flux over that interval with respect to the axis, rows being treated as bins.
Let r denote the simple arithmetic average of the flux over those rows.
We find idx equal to -2.70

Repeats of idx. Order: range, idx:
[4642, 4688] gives -4.16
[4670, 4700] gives -3.69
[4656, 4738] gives -4.78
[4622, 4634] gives -2.70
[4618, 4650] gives -3.76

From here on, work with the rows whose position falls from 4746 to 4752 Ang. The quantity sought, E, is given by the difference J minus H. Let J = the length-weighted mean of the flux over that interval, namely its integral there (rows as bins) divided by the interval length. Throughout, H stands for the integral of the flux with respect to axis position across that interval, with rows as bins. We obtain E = -67.8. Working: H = 81.4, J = 13.6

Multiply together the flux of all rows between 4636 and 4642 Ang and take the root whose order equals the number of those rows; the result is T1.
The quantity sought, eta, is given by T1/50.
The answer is 0.254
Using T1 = 12.7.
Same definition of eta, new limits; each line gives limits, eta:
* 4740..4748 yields 0.265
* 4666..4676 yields 0.250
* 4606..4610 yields 0.264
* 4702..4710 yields 0.244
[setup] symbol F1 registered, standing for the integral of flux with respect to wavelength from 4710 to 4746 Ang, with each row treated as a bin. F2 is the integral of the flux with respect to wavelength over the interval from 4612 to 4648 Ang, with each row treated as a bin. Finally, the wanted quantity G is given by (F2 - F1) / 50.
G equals 0.14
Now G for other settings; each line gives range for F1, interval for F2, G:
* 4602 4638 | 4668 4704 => -0.41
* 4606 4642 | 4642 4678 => -0.25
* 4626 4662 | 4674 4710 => -0.27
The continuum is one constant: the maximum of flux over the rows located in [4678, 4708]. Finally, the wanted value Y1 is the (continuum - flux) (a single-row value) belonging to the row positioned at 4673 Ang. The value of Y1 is 0.9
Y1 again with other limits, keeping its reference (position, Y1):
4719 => 0.1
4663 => 0.8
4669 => 1.7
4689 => 0.4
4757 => 0.2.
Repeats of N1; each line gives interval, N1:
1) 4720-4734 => 4725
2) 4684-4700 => 4693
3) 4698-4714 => 4699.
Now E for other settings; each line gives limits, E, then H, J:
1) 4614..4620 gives -66.2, 79.4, 13.2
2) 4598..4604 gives -64.8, 77.8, 13.0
